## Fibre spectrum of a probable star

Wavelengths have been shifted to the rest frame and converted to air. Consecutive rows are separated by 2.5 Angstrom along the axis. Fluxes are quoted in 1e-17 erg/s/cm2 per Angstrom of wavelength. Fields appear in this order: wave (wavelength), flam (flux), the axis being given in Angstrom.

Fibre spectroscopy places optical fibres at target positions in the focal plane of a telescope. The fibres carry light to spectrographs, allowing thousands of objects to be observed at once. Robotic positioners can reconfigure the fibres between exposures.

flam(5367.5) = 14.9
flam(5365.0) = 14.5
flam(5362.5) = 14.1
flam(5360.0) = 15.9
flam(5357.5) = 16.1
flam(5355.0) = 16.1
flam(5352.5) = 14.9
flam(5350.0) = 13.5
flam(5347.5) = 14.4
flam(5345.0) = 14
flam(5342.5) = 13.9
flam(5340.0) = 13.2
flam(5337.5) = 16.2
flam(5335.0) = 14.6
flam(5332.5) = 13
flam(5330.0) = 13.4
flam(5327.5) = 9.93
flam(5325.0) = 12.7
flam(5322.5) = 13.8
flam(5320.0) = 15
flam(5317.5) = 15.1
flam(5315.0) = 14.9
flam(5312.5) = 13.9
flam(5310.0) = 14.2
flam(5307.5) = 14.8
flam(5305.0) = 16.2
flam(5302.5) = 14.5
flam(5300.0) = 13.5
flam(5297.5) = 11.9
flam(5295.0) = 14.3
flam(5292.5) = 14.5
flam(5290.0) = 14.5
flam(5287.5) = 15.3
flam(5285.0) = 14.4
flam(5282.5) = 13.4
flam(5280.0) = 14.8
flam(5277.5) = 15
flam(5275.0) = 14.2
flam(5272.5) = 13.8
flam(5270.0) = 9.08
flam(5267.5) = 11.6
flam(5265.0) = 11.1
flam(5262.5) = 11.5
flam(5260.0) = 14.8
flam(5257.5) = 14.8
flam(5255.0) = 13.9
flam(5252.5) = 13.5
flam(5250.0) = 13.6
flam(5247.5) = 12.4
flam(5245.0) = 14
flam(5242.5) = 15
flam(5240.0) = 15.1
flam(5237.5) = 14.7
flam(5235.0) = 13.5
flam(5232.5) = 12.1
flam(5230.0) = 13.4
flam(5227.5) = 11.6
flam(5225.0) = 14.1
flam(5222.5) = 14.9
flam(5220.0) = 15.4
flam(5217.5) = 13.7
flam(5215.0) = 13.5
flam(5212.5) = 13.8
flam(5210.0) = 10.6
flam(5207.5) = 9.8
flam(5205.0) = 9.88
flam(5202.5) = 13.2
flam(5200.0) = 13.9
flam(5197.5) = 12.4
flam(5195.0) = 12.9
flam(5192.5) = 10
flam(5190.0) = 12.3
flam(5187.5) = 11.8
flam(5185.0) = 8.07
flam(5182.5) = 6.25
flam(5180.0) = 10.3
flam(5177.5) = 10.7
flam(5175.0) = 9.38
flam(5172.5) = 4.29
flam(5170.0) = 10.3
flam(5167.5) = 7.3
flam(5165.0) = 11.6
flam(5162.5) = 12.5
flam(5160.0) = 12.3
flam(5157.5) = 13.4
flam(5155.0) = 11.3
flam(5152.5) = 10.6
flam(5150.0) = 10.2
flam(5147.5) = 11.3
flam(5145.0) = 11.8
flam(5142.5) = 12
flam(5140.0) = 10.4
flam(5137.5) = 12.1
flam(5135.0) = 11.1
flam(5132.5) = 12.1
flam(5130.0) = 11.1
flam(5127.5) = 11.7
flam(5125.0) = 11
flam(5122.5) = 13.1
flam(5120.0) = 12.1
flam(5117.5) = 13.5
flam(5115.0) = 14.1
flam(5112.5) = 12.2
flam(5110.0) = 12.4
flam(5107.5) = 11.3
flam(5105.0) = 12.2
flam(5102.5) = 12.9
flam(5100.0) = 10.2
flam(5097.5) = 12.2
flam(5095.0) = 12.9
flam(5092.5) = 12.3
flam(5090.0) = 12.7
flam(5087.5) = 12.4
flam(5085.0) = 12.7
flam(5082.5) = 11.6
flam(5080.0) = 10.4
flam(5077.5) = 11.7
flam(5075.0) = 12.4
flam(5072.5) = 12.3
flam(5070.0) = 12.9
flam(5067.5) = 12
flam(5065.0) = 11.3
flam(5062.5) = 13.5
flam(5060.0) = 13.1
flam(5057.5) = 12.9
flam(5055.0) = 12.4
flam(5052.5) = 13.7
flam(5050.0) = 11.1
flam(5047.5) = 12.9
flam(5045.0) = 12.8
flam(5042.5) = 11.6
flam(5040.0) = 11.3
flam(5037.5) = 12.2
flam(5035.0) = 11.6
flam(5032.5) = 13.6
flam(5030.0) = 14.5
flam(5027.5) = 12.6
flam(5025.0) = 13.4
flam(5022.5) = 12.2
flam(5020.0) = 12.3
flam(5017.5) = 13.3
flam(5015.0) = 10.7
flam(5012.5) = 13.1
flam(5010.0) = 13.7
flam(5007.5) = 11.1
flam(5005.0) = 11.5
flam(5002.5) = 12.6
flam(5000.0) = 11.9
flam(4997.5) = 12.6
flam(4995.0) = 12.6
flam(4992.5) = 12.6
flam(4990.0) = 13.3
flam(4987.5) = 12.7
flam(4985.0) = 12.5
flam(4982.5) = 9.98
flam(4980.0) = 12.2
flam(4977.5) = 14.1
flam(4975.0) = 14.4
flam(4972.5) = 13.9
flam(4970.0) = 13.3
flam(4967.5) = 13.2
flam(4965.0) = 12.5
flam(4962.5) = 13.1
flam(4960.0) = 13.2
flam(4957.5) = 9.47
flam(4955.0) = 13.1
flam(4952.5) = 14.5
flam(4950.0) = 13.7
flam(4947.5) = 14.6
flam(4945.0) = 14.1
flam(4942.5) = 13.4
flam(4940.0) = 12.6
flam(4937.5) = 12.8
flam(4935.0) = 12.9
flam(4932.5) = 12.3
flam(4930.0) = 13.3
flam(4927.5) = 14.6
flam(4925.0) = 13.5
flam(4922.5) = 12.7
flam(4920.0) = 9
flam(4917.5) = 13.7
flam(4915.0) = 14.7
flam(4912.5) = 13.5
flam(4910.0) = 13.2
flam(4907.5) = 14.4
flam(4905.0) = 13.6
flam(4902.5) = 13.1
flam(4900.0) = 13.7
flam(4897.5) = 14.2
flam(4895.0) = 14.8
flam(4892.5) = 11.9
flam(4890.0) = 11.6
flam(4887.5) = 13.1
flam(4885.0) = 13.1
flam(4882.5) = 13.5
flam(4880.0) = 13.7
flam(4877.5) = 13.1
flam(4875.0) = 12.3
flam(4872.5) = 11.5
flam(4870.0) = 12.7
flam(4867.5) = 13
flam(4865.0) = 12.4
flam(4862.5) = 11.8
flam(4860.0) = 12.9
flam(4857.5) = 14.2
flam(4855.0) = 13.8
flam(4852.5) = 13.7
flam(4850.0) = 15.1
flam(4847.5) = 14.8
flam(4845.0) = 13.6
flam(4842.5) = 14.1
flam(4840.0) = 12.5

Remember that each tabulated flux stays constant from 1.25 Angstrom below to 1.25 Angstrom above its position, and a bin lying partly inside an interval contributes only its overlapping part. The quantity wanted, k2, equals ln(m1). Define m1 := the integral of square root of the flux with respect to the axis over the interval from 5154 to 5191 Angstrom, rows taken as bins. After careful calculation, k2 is 4.76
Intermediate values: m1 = 116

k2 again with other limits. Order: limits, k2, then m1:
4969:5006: 4.88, 132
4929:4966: 4.89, 133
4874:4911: 4.90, 135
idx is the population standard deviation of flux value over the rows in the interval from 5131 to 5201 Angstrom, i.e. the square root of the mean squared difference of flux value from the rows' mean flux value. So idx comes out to 2.1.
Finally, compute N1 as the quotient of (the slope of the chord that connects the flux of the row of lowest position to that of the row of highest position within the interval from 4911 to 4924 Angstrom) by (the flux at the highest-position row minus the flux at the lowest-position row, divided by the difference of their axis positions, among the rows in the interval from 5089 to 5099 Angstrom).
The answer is 1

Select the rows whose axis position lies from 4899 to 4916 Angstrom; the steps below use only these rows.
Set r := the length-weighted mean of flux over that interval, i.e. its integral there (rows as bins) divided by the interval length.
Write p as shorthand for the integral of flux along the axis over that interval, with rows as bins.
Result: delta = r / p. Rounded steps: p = 233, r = 13.7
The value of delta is 0.059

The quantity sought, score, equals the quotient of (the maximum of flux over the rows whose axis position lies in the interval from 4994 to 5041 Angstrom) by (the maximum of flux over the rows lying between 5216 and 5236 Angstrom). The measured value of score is 0.94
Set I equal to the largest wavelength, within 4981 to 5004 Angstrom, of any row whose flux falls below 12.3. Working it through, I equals 5000.0 Angstrom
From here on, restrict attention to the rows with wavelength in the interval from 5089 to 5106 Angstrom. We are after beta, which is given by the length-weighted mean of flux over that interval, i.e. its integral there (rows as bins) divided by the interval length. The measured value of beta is 12.2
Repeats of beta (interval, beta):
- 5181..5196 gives 10.2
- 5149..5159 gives 11.4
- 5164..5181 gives 9.1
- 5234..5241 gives 14.4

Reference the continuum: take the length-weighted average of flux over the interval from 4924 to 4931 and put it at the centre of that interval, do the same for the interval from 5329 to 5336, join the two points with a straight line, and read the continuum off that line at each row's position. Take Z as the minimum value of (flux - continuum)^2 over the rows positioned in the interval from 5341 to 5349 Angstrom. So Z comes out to 0.1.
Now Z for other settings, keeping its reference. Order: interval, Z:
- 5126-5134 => 2.7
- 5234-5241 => 0.0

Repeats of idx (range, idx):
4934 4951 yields 0.7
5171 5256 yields 2.5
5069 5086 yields 0.8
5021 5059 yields 0.9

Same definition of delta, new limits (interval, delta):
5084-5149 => 0.015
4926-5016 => 0.011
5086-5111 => 0.040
